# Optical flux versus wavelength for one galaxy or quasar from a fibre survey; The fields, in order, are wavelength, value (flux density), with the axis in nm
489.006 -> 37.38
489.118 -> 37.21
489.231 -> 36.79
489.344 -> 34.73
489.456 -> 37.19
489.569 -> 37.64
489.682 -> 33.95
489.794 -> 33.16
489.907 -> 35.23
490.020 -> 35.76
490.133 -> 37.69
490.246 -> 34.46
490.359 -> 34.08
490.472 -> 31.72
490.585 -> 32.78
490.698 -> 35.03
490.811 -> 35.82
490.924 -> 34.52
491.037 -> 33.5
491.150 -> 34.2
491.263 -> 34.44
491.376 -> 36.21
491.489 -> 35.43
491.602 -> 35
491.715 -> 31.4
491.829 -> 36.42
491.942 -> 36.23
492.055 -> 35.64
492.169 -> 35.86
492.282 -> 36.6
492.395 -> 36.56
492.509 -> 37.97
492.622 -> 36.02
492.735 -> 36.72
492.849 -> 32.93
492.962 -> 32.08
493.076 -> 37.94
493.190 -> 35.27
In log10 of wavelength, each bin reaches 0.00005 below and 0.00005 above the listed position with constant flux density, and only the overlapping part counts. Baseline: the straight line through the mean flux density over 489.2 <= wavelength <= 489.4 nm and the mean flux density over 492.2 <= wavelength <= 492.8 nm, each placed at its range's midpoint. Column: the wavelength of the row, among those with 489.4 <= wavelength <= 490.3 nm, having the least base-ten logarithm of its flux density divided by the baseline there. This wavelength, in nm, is 489.794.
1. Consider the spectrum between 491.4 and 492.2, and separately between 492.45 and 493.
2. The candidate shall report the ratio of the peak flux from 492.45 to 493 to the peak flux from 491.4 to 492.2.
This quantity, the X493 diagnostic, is 1.04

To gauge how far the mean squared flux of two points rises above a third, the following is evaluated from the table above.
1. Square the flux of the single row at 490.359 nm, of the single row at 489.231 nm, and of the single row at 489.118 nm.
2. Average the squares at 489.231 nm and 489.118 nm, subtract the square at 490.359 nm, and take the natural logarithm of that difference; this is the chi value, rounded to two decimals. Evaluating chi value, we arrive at 5.34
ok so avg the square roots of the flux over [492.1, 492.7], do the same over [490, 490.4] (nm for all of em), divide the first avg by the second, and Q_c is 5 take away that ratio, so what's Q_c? 3.984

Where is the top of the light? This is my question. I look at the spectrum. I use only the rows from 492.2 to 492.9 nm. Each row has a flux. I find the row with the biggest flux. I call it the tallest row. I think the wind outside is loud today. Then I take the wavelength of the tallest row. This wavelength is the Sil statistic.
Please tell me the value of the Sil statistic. 492.509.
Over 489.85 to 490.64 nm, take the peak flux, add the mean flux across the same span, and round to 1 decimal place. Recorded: 72.2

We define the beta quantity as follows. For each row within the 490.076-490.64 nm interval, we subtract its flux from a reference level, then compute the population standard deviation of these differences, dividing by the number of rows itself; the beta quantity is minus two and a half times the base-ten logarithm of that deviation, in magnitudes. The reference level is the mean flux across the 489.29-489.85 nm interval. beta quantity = -0.8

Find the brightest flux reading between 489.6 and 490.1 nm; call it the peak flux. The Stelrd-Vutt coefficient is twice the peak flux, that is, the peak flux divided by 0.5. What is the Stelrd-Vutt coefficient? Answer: 71.5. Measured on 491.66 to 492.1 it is 72.8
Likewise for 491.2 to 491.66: 72.4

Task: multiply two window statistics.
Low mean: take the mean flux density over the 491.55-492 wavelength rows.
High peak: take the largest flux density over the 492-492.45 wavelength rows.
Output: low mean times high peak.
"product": 1272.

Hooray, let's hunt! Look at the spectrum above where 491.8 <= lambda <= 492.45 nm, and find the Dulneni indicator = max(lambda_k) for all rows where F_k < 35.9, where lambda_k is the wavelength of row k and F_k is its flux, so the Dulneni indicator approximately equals 492.169 nm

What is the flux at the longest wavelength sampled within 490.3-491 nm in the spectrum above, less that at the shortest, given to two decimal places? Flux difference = 0.44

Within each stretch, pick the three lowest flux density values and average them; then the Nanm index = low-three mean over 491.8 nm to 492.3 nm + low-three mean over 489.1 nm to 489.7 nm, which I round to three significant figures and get 71.1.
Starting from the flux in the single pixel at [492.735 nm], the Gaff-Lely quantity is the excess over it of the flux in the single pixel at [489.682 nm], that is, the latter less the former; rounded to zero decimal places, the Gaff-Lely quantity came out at -3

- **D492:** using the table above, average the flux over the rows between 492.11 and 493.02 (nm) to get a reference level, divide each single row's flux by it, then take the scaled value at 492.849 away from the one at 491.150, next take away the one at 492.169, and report -0.97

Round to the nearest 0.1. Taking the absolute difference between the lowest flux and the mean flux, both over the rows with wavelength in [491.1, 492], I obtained 3.5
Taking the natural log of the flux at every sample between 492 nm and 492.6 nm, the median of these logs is 3.60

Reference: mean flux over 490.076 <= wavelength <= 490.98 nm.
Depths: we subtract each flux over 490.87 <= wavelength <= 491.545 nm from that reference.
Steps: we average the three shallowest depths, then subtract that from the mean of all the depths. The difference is 0.7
